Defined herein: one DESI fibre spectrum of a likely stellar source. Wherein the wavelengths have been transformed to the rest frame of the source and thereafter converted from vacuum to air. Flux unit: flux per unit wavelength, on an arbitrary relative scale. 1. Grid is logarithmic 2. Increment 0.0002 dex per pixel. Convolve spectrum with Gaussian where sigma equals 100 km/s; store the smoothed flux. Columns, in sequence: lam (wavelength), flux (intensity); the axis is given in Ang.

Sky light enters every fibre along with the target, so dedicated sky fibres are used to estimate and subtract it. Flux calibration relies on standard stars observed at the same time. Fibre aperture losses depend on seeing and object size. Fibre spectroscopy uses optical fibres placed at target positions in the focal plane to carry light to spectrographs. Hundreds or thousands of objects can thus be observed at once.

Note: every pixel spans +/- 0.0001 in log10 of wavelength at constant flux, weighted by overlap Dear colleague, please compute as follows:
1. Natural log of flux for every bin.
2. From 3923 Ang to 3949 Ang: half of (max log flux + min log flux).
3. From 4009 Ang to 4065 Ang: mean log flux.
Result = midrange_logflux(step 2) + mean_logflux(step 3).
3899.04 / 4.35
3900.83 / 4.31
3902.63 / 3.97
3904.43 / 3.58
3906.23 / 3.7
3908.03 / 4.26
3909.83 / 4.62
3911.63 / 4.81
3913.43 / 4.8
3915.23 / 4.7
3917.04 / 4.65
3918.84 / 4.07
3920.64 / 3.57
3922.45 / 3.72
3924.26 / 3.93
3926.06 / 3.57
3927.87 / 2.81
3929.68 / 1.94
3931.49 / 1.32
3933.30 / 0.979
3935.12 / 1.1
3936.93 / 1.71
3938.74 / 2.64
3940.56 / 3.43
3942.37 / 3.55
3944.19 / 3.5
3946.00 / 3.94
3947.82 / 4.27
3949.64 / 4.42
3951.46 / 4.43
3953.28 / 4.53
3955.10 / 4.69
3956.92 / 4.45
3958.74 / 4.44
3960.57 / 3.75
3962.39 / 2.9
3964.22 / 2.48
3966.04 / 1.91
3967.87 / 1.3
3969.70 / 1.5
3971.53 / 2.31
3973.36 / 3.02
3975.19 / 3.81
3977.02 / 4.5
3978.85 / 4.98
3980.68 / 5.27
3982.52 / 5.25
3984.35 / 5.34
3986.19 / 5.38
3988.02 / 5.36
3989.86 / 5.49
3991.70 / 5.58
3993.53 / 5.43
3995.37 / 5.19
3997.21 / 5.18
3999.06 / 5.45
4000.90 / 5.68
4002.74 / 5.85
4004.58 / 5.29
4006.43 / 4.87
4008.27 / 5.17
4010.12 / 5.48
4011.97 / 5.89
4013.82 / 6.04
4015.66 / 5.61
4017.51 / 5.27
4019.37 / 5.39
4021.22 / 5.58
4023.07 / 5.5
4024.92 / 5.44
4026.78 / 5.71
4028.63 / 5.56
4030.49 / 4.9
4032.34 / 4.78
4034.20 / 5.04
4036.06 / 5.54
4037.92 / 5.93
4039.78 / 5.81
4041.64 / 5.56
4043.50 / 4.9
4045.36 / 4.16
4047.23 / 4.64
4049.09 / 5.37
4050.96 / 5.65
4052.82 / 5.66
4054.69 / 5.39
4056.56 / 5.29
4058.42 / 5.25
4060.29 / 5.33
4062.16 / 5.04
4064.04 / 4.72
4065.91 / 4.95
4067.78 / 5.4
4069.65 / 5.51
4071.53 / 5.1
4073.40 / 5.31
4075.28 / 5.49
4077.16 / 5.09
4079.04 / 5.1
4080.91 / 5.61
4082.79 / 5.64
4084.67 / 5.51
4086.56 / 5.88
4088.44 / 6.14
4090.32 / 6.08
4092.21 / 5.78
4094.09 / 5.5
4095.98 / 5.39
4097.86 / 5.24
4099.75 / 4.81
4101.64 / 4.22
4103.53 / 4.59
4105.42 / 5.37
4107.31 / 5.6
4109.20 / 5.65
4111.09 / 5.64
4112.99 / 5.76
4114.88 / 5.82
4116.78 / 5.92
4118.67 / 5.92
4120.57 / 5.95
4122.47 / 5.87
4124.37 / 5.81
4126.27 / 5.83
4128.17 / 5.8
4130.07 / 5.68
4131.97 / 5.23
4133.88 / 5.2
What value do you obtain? 2.4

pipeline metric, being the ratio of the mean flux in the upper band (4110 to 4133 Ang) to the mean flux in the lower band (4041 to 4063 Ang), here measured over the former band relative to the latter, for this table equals 1.11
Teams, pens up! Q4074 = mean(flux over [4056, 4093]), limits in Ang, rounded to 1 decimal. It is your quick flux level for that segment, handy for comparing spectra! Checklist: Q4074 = 5.4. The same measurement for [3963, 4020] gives 4.7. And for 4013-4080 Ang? 5.3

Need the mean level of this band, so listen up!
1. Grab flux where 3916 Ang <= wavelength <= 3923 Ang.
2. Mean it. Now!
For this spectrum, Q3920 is 4.0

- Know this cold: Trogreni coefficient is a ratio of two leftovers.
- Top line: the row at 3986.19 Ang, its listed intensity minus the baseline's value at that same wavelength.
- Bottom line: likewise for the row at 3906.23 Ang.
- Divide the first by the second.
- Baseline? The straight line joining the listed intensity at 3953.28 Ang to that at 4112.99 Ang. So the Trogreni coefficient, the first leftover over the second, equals -1.3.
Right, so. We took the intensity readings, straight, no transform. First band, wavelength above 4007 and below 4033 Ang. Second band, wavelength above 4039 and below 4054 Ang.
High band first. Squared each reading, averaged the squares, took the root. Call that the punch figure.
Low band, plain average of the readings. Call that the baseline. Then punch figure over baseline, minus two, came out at -1.04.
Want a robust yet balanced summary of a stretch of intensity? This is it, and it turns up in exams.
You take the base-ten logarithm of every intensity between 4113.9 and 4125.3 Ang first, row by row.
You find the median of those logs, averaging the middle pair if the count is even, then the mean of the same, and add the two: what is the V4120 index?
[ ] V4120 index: 1.540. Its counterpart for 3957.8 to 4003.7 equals 1.313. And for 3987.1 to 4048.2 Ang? 1.465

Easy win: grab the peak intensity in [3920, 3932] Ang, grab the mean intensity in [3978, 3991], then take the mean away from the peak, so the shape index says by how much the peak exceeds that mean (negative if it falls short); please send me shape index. -1.4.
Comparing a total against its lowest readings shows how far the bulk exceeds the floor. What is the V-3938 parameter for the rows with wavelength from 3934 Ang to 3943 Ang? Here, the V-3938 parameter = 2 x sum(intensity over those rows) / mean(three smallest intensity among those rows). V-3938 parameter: 13.7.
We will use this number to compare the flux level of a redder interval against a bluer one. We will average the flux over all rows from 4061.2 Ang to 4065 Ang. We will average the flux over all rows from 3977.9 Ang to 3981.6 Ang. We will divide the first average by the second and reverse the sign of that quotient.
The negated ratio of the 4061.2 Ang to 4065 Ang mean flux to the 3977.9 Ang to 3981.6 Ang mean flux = -1.0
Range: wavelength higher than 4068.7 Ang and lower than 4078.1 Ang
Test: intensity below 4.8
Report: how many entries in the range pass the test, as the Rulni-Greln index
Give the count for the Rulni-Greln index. 0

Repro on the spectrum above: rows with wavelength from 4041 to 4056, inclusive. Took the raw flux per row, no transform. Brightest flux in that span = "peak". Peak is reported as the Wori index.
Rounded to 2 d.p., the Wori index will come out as 5.66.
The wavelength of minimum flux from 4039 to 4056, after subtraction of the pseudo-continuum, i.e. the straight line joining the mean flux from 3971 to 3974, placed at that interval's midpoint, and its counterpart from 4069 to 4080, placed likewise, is 4045.36 Ang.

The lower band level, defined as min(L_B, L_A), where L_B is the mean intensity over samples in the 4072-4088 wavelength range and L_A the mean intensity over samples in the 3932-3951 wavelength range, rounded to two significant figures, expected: 3.0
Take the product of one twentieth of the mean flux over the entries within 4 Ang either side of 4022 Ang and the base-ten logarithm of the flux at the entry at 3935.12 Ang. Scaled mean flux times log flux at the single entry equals 0.011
